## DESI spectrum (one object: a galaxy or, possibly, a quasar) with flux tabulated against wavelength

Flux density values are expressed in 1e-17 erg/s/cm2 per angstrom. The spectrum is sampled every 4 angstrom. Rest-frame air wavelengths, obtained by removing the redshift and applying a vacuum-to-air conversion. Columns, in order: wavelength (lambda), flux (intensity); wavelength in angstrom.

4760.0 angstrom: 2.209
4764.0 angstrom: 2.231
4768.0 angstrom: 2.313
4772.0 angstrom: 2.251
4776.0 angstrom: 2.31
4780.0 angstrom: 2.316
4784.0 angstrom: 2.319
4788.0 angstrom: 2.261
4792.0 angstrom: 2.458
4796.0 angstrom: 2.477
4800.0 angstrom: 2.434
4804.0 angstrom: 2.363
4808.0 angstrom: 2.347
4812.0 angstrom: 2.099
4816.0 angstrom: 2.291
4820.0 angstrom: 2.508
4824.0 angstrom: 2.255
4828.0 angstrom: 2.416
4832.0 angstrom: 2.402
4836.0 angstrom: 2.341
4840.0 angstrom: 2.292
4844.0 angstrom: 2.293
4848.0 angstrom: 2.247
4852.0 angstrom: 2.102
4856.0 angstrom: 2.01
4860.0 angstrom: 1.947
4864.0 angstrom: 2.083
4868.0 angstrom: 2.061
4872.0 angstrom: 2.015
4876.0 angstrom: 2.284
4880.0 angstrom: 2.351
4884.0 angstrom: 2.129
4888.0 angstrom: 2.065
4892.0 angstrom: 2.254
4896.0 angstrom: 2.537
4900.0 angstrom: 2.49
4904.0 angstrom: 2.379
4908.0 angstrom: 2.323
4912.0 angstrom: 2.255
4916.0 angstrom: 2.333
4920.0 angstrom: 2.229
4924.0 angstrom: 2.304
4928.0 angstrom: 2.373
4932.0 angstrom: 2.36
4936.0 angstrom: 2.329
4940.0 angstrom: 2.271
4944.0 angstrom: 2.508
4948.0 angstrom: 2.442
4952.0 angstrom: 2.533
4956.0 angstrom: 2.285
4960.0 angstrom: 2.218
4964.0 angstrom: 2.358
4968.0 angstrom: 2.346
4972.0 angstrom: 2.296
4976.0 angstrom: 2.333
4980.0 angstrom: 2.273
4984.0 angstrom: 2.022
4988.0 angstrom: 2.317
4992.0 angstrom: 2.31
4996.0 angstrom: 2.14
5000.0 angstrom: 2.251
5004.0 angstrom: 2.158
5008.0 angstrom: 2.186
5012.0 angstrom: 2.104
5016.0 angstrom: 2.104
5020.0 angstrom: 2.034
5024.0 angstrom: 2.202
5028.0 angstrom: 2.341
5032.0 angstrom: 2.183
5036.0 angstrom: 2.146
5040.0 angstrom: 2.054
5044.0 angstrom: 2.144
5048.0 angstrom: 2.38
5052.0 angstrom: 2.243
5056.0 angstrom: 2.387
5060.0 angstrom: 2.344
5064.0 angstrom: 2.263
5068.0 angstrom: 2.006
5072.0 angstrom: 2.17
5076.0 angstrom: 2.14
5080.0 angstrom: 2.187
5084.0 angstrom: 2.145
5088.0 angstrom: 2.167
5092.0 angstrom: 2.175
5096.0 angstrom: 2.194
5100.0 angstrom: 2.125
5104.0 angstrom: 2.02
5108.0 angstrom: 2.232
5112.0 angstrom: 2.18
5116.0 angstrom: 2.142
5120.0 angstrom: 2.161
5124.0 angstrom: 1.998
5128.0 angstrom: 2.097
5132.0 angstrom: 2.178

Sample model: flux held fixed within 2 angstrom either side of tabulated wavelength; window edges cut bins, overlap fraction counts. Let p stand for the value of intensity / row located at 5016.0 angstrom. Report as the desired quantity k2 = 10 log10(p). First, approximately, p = 2.104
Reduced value 3.23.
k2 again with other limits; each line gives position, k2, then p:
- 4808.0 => 3.71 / 2.347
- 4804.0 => 3.73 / 2.363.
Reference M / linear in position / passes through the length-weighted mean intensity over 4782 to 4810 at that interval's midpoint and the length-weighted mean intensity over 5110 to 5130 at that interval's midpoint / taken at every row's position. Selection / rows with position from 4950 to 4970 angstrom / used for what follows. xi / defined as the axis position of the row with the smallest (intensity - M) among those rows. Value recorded 4960.0 angstrom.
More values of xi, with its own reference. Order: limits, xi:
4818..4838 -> 4824.0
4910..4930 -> 4920.0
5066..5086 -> 5068.0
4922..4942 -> 4940.0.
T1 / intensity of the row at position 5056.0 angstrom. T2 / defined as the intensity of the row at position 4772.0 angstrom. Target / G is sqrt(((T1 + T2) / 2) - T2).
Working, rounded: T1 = 2.387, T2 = 2.251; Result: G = 0.26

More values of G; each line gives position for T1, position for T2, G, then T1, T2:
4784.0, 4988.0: 0.03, 2.319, 2.317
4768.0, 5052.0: 0.19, 2.313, 2.243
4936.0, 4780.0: 0.08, 2.329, 2.316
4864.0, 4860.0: 0.26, 2.083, 1.947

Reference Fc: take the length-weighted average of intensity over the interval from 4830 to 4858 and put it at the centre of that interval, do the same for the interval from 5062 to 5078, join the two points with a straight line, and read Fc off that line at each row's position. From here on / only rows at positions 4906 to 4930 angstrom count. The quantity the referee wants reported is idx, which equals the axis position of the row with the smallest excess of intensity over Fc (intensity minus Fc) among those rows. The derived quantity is 4920.0 angstrom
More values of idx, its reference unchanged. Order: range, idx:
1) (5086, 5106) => 5104.0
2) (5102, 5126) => 5124.0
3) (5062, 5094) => 5068.0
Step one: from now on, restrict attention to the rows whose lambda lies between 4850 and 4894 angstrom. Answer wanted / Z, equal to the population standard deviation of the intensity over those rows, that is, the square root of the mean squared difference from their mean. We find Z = 0.120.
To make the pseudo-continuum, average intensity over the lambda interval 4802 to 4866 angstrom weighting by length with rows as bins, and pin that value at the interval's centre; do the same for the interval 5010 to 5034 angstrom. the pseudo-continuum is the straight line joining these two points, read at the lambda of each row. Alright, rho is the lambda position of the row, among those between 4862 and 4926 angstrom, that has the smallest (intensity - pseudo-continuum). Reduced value 4872.0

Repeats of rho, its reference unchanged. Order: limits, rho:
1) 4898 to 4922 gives 4920.0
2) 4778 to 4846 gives 4812.0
